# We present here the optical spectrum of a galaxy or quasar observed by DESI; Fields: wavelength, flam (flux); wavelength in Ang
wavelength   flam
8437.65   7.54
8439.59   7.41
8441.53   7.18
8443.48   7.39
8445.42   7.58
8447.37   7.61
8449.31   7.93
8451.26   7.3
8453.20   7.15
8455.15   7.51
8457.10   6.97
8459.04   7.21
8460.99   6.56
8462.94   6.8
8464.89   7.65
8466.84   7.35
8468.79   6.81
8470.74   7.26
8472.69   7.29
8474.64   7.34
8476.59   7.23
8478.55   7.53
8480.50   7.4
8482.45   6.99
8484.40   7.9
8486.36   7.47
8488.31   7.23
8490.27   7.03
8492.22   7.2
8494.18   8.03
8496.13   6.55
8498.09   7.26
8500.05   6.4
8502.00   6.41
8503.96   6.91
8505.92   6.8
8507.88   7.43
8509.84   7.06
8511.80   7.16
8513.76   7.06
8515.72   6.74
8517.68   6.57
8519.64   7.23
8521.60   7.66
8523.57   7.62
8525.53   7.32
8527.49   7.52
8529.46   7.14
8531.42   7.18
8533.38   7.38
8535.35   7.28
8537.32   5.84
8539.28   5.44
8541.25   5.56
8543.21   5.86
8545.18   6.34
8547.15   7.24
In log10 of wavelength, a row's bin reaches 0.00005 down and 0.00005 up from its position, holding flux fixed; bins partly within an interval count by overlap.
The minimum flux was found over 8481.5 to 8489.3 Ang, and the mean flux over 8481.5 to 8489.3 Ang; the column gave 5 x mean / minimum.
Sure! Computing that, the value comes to 5.29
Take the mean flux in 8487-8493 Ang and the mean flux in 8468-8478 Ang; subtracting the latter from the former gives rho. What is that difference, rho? 0.0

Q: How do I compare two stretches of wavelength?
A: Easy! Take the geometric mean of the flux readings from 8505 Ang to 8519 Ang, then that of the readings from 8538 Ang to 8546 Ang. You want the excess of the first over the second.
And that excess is 1.2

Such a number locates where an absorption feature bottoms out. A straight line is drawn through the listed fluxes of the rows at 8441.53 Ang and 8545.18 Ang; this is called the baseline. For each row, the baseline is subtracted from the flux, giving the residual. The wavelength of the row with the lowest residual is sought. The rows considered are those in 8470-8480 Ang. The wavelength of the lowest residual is 8470.74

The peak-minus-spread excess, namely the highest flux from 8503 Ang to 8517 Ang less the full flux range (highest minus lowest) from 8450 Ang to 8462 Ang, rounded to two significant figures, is 6.5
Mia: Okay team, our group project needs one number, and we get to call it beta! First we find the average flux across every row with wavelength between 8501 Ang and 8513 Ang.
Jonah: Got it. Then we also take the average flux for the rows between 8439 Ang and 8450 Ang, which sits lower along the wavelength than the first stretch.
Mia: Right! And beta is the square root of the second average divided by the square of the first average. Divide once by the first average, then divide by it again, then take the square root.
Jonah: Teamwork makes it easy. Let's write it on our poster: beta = 0.394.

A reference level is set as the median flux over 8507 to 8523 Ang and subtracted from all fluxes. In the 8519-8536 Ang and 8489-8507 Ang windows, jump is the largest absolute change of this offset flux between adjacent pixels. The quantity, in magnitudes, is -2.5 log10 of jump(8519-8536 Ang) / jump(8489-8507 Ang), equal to 1.3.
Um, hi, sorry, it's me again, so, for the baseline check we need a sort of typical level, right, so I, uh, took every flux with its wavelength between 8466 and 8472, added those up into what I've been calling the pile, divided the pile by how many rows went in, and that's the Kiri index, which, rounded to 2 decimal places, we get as 7.14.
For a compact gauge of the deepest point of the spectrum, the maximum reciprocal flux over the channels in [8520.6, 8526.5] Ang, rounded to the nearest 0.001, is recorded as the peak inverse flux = 0.137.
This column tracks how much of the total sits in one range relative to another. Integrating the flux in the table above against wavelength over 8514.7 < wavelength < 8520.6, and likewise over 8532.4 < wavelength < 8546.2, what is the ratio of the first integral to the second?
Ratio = 0.5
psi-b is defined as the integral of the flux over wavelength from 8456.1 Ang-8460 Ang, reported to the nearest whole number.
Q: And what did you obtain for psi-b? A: 28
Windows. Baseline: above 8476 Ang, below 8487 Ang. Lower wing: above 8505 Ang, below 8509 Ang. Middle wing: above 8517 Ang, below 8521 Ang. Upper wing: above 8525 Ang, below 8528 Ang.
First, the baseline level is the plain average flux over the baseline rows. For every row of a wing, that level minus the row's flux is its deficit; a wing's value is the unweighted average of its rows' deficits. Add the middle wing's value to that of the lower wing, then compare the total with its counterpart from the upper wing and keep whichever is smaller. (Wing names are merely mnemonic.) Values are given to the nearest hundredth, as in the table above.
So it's 0.00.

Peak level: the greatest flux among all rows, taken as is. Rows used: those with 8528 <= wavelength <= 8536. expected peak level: 7.38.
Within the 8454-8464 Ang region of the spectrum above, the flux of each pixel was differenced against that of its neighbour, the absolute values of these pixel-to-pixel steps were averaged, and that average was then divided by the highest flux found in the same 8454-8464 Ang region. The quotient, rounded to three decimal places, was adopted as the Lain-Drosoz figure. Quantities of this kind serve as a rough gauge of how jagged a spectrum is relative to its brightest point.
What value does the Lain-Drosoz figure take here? 0.056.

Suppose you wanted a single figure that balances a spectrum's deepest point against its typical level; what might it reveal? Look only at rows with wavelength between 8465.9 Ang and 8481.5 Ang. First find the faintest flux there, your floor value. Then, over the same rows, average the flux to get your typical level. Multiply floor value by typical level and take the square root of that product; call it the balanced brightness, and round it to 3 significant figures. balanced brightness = 7.04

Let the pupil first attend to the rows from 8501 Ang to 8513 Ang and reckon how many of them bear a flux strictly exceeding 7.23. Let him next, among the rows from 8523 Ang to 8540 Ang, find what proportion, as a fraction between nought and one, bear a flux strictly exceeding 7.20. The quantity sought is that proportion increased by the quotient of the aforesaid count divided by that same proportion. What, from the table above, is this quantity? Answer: 2.4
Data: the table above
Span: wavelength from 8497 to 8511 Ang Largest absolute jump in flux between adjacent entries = 0.86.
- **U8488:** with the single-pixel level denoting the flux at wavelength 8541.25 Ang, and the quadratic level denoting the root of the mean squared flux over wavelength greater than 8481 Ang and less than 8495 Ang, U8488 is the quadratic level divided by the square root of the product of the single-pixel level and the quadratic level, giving 1.15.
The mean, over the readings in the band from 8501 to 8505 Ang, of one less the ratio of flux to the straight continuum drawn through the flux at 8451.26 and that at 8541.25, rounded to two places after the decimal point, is -0.06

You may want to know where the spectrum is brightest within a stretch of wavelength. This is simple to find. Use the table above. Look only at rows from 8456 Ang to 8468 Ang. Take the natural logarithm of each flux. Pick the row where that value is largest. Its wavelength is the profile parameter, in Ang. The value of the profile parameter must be 8464.89 Ang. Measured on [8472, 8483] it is 8478.55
